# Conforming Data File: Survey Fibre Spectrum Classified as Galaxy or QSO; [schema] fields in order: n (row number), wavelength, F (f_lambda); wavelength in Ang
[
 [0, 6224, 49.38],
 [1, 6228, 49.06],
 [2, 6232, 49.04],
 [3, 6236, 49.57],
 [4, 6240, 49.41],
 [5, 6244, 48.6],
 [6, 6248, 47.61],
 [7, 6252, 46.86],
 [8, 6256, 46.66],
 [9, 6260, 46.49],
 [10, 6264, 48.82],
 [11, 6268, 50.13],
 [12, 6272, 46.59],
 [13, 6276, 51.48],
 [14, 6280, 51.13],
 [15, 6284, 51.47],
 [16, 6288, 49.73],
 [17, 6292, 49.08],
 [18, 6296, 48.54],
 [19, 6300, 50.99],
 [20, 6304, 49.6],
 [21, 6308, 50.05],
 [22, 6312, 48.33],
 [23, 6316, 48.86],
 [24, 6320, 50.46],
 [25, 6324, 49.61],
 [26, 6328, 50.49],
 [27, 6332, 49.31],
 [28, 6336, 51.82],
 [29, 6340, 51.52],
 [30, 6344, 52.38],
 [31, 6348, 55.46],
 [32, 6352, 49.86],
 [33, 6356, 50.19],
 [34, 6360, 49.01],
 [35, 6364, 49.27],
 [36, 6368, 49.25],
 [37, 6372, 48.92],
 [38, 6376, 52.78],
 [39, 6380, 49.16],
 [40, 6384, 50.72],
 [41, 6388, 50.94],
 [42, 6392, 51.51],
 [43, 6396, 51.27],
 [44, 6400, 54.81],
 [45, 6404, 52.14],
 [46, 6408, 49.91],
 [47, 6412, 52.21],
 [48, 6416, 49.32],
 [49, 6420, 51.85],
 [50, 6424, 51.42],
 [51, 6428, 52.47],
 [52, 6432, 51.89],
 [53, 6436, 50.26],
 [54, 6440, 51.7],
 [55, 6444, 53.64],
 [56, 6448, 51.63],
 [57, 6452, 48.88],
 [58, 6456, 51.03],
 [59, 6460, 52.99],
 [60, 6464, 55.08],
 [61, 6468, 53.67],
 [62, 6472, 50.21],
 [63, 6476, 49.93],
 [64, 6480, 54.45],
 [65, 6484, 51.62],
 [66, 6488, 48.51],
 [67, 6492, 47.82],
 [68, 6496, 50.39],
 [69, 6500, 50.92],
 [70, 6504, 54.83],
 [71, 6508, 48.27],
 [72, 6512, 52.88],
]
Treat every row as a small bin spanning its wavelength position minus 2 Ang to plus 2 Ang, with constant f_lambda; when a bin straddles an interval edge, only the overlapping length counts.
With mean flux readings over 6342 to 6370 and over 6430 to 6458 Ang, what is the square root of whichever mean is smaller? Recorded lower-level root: 7.13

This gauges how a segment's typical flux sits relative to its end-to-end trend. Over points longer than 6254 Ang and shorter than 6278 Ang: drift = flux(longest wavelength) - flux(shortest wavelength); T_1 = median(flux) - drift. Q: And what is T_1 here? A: 42.9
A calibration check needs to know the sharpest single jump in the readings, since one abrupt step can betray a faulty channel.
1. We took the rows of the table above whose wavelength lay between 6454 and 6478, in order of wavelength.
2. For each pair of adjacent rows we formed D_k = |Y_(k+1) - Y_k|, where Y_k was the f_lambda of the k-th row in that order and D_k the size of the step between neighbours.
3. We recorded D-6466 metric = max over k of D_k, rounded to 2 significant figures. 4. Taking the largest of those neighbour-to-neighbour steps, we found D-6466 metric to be 3.5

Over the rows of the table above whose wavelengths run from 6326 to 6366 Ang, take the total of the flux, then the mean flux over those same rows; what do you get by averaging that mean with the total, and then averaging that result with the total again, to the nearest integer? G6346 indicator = 395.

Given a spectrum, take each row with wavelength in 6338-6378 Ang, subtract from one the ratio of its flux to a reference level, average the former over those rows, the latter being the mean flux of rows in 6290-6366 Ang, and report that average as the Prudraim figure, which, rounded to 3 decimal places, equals -0.012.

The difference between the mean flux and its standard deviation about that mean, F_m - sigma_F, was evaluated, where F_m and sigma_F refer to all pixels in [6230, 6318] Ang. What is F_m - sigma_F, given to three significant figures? 47.5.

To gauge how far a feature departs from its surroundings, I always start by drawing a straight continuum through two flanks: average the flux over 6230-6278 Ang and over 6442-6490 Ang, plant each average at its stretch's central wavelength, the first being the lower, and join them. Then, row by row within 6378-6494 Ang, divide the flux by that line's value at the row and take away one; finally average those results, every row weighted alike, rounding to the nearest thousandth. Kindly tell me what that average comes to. 0.002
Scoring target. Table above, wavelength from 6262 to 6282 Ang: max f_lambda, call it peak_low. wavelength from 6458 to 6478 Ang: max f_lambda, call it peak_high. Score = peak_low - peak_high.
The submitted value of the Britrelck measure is -3.6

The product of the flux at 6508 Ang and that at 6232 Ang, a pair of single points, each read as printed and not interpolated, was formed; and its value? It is 2367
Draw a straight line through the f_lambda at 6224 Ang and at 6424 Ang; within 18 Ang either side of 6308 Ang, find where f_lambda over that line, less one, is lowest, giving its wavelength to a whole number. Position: 6312 Ang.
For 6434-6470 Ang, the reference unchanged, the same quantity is 6452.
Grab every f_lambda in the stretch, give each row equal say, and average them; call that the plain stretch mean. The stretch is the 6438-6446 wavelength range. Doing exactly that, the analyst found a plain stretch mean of 52.7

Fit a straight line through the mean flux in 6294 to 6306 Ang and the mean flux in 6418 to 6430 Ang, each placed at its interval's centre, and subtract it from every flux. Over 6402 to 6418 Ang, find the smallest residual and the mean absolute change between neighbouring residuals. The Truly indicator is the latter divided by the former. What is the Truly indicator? -1.0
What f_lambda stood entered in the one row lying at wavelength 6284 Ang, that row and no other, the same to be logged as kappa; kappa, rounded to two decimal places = 51.47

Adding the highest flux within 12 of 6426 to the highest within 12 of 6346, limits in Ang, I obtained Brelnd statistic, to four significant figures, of 107.9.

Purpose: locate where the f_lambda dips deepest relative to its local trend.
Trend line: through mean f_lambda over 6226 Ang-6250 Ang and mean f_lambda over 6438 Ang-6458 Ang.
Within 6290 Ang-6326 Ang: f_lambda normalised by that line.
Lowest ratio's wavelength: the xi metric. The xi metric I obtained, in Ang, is 6312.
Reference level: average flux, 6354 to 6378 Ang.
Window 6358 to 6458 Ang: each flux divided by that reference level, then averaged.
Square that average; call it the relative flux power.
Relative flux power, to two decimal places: 1.05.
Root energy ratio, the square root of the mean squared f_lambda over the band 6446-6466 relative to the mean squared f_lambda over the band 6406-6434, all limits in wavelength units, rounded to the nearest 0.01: 1.01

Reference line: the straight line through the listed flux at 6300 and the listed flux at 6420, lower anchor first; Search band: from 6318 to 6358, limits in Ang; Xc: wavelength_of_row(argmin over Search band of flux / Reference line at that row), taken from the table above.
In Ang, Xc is 6332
